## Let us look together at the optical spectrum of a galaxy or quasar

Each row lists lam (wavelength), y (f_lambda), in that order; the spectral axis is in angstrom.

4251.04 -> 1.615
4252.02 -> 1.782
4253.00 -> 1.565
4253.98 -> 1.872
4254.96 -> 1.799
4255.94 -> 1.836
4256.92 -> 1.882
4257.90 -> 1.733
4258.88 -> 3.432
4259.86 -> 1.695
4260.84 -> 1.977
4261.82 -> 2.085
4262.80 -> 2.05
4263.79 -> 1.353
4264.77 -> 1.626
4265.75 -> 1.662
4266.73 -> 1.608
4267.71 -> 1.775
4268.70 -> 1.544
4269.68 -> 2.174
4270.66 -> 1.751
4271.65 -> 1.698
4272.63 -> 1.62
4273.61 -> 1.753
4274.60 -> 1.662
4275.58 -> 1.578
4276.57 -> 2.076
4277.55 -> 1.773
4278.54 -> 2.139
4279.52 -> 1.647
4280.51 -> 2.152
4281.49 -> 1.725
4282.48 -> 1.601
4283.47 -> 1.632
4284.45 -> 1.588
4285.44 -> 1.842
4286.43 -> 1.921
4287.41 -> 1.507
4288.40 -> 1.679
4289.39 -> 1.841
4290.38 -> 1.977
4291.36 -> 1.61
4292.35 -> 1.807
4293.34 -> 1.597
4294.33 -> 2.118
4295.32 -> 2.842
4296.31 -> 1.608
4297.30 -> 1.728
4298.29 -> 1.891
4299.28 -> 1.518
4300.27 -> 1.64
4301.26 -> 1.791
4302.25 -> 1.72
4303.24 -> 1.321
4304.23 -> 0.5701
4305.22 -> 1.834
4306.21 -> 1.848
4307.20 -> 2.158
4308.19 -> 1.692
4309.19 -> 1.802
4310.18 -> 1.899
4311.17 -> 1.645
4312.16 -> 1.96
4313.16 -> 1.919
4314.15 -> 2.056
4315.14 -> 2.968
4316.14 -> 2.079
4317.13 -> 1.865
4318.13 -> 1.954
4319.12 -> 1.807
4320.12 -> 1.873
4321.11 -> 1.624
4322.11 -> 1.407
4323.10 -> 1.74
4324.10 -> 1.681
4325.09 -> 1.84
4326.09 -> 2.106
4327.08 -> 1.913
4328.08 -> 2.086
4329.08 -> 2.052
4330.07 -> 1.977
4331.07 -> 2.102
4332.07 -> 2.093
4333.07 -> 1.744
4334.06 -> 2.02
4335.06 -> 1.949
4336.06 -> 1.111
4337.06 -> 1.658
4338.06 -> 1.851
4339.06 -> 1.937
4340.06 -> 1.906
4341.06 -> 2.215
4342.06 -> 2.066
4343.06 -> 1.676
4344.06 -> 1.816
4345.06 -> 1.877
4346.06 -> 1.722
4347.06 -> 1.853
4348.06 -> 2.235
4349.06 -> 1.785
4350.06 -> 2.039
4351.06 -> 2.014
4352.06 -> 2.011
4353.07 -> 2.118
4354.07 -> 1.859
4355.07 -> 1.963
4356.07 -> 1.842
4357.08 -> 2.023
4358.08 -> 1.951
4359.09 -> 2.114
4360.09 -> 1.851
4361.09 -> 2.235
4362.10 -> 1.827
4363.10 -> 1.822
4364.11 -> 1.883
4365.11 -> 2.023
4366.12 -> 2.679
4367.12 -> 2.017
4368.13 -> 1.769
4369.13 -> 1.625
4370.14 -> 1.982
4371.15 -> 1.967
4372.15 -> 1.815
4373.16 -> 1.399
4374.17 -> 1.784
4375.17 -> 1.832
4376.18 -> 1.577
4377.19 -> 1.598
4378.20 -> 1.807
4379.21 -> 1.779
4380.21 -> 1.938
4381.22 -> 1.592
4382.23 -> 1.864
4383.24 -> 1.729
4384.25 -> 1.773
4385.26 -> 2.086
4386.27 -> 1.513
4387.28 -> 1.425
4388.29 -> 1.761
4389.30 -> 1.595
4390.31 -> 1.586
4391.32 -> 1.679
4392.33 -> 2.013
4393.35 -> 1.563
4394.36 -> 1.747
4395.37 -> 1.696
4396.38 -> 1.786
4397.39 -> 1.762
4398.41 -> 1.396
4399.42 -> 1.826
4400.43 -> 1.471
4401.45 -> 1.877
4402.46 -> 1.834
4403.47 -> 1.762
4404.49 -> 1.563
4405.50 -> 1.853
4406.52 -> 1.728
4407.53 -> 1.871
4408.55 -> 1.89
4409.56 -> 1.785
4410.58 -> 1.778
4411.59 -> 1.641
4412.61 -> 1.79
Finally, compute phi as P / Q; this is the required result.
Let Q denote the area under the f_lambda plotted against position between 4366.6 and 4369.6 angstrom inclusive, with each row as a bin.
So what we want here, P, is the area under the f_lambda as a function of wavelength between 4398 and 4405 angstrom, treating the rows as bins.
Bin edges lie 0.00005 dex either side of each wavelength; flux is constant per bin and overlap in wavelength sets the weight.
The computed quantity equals 2.2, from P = 11.8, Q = 5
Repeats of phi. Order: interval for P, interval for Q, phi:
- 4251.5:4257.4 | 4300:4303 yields 2.1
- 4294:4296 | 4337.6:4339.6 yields 1.3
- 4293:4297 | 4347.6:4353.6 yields 0.7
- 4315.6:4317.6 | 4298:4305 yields 0.4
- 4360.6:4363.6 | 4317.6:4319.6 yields 1.6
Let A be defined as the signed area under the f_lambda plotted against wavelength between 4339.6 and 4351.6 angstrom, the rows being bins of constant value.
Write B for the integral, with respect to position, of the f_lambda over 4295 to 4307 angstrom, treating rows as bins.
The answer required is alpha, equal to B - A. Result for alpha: -3.0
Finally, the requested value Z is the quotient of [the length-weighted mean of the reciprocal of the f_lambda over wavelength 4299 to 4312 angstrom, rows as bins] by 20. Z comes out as 0.0335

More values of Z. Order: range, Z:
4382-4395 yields 0.0295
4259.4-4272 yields 0.0287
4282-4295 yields 0.0287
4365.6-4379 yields 0.0279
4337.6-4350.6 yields 0.0262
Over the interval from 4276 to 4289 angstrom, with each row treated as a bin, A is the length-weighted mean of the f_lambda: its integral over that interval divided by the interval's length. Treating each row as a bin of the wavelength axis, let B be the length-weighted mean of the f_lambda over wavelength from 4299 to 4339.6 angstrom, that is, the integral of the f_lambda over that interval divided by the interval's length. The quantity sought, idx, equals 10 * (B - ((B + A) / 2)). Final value 0.2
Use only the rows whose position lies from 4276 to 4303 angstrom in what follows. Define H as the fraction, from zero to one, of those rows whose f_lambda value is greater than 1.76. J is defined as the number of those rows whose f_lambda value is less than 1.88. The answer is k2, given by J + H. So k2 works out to 19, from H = 0.48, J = 19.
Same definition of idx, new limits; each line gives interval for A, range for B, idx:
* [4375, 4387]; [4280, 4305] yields -0.1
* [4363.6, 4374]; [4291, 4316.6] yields -0.4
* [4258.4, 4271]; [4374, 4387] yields -0.8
